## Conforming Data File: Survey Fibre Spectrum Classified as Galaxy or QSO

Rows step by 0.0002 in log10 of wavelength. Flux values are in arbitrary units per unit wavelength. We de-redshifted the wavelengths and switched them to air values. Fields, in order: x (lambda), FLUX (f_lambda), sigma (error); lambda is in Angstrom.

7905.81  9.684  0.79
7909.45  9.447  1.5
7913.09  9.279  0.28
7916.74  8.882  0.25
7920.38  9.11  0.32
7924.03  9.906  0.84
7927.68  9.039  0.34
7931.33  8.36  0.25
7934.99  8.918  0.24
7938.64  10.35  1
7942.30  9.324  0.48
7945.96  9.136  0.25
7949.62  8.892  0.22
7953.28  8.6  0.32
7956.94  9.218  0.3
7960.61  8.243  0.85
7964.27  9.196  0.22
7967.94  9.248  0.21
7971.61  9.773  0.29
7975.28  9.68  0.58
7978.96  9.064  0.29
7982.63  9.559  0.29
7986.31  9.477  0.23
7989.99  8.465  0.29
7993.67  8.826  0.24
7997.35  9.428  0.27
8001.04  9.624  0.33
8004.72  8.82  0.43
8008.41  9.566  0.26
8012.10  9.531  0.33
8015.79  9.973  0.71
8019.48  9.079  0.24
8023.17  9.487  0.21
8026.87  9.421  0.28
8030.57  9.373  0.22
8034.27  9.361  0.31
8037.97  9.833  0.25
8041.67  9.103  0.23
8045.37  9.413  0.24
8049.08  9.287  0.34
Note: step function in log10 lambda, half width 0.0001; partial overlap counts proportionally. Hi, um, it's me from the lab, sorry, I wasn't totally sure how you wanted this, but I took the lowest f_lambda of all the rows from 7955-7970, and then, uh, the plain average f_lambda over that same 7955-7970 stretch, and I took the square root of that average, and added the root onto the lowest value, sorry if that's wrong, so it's 11.2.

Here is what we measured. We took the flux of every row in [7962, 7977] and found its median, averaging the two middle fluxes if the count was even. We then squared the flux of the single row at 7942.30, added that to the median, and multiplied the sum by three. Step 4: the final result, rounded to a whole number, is 289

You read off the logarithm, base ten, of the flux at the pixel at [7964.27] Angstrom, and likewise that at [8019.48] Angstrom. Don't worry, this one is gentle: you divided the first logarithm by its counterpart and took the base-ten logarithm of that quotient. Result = 0.003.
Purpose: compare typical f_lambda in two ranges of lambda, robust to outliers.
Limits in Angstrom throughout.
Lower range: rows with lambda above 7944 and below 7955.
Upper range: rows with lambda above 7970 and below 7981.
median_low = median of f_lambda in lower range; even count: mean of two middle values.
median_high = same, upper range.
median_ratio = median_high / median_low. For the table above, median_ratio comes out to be 1.09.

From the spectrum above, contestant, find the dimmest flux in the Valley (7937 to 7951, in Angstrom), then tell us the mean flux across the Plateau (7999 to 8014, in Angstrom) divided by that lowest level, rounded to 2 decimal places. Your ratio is 1.06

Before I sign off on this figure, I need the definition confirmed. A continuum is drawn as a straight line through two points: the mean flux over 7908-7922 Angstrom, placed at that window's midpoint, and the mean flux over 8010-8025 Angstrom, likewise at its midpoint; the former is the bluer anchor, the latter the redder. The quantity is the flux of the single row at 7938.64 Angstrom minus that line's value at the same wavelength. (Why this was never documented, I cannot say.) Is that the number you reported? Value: 1.1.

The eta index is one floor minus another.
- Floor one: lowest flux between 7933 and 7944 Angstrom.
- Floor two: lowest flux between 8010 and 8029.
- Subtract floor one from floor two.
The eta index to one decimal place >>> 0.2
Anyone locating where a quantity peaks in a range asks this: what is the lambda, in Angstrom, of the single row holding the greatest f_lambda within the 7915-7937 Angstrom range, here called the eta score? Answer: 7924.03 Angstrom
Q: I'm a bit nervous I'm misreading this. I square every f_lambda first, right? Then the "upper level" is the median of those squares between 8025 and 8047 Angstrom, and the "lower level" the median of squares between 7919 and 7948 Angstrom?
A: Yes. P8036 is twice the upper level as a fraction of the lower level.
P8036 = 2.12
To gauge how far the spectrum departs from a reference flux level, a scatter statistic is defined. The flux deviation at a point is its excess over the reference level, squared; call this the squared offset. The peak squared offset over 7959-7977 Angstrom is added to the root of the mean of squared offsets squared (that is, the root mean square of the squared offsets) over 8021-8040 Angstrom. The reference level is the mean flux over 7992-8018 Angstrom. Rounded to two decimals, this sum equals 1.41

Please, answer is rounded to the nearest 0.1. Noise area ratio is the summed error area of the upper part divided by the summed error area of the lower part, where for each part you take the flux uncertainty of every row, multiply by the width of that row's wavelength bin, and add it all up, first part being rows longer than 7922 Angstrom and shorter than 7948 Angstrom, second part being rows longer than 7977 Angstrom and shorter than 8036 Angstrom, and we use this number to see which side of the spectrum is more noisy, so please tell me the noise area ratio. 1.5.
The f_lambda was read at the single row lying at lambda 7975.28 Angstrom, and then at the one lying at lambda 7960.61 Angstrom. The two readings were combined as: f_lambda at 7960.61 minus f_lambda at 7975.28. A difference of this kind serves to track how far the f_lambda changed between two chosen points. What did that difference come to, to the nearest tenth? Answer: -1.4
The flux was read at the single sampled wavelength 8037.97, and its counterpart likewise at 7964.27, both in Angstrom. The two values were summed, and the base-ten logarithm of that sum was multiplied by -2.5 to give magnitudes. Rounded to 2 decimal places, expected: -3.20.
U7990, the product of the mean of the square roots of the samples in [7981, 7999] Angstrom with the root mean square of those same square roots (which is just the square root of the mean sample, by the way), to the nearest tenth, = 9.1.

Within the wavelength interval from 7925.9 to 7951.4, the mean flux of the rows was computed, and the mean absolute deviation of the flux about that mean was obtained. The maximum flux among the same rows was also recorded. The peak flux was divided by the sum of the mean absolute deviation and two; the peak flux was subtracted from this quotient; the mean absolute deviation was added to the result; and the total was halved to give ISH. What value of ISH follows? -2.82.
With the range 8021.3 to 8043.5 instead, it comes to -2.56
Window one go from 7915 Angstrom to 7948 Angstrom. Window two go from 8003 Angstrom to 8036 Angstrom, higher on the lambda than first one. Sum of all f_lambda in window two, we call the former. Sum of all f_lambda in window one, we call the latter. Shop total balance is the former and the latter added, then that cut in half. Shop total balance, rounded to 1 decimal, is 83.8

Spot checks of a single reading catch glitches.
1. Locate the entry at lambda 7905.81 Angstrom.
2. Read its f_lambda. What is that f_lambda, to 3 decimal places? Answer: 9.684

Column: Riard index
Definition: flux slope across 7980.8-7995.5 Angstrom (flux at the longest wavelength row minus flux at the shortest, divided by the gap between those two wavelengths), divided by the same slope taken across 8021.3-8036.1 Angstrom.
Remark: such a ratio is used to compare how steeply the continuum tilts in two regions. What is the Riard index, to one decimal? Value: 5.8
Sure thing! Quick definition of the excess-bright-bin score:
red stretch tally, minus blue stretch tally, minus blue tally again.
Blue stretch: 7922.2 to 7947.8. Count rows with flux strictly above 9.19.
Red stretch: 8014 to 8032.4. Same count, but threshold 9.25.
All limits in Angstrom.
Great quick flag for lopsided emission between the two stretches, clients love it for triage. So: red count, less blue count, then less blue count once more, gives -2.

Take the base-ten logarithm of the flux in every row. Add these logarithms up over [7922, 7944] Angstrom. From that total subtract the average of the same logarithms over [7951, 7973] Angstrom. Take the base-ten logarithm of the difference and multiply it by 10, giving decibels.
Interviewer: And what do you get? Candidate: 6.86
